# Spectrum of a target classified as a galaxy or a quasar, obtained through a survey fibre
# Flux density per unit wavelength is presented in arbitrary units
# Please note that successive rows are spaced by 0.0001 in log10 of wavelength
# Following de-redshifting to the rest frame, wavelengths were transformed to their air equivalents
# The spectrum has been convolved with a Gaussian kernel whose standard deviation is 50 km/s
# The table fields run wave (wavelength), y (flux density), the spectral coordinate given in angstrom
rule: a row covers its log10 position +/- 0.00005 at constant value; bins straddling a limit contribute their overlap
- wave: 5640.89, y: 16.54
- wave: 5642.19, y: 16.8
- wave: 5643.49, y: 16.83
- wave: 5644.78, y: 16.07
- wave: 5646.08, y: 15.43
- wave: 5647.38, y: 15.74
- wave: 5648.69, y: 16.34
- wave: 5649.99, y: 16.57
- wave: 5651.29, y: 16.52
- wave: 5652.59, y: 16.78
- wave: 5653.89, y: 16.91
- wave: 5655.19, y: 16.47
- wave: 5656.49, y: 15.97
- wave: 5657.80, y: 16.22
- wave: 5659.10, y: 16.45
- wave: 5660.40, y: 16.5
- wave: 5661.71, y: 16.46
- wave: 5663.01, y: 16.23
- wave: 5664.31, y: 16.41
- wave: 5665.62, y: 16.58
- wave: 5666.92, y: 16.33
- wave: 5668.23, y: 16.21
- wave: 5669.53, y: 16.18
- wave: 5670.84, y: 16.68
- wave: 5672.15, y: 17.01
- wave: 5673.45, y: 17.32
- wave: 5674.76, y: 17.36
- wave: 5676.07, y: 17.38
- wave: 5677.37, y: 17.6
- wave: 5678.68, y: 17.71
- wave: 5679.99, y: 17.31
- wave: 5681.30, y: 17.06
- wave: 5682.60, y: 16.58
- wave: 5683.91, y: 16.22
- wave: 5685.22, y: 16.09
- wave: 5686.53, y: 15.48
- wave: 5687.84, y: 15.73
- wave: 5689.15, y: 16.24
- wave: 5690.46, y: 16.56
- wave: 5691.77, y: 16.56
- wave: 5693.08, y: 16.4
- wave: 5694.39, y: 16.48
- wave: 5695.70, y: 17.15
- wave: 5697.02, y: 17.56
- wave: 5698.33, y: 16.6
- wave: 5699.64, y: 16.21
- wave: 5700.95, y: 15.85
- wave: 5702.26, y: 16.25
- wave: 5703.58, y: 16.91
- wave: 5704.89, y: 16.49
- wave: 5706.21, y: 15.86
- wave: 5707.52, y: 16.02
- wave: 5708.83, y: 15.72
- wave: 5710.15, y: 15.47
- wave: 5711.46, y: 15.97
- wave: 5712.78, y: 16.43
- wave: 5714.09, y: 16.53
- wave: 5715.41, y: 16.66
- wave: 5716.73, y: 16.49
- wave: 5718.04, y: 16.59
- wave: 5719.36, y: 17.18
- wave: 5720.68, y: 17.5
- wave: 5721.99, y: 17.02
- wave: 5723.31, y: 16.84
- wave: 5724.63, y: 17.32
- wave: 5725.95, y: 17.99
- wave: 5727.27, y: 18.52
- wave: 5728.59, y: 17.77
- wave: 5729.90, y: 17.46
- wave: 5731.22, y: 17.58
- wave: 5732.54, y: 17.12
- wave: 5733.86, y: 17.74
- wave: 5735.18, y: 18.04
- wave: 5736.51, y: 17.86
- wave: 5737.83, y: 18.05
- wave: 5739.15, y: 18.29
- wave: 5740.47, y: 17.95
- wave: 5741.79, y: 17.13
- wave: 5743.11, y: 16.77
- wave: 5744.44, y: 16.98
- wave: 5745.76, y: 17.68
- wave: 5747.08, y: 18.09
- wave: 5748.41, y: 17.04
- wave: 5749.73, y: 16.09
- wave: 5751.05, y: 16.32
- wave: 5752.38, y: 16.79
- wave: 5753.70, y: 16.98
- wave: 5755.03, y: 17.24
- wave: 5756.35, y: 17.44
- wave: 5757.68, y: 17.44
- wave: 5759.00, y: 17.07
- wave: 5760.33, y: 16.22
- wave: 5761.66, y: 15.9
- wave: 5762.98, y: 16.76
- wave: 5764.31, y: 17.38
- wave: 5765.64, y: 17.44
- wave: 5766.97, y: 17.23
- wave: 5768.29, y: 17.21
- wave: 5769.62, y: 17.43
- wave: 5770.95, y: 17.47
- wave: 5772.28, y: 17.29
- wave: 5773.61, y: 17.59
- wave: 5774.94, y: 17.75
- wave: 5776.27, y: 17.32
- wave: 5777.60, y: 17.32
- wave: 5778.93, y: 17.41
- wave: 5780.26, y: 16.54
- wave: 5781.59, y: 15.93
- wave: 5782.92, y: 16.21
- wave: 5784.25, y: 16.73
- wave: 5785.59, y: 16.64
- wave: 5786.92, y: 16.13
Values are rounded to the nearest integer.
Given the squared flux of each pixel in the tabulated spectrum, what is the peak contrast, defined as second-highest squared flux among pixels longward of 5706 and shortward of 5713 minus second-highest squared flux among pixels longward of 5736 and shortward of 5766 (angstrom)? -71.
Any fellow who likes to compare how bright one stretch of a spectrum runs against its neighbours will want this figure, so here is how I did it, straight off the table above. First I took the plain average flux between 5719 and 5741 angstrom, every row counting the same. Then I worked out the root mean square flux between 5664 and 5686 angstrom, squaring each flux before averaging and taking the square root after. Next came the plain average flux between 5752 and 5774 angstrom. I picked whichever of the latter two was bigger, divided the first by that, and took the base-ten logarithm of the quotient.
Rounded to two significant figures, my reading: 0.014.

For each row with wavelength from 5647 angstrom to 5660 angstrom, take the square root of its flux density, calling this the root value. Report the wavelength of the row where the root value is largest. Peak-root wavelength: 5653.89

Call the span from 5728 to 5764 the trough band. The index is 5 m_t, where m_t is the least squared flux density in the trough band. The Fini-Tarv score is 1264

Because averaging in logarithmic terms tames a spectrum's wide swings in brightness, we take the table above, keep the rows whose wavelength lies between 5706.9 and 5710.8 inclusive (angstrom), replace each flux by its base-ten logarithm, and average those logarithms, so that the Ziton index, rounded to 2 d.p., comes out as 1.20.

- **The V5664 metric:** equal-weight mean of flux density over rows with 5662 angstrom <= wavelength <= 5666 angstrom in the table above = 16.4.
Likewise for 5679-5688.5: 16.4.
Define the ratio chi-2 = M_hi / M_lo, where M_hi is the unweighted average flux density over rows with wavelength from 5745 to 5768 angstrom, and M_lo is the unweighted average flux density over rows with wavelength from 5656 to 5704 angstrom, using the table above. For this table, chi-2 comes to 1.03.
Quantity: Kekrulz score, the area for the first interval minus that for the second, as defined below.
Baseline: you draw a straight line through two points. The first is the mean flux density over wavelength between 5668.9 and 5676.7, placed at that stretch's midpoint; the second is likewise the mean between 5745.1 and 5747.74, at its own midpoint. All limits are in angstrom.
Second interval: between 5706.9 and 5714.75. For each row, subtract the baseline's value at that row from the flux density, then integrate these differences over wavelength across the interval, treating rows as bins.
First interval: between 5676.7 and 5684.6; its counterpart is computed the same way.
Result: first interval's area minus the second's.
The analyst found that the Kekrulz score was 11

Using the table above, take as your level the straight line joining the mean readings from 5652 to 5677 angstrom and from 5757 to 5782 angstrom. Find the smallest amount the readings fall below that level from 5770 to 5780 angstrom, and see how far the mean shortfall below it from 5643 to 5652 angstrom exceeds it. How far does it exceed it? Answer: 0.95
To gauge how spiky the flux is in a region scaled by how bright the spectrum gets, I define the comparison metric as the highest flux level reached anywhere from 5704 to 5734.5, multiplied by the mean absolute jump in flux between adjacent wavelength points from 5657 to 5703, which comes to 5.2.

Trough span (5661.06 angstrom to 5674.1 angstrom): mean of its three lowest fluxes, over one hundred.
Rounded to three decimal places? 0.162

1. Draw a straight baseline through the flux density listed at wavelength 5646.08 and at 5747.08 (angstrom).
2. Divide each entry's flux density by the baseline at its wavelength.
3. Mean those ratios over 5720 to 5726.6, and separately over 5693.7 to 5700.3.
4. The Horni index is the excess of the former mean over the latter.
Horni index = -0.009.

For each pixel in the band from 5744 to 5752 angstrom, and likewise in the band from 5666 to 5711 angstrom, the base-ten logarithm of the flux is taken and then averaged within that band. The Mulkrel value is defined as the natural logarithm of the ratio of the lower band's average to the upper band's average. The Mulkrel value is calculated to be -0.010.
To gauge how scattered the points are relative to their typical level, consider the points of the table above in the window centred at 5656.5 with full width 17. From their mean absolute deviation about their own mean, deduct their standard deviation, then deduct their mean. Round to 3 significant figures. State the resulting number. -16.5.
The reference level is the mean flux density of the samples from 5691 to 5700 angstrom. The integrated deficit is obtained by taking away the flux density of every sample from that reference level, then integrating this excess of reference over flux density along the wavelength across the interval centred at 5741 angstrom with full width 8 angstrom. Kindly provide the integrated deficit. -7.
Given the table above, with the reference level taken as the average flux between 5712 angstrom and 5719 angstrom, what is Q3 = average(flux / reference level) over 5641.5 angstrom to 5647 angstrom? 0.98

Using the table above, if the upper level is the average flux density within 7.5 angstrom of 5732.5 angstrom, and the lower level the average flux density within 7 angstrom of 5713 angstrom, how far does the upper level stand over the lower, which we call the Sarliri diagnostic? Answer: 1.6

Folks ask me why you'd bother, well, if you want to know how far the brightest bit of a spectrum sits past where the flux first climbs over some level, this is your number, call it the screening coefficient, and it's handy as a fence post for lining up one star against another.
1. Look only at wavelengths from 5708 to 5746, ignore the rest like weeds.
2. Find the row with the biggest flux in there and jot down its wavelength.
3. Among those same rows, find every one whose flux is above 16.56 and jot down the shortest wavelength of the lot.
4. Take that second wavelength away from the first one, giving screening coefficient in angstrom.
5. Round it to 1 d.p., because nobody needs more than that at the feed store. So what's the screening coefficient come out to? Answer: 11.9 angstrom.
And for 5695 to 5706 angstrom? 1.3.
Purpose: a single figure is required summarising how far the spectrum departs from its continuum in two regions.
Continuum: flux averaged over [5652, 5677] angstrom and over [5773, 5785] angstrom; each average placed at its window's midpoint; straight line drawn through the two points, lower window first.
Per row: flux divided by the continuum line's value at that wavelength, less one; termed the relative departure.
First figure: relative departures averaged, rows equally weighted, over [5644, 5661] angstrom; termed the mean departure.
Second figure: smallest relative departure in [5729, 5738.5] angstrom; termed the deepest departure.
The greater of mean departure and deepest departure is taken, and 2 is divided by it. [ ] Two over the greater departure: 114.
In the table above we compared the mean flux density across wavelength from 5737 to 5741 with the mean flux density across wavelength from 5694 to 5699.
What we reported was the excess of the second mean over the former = -1.1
